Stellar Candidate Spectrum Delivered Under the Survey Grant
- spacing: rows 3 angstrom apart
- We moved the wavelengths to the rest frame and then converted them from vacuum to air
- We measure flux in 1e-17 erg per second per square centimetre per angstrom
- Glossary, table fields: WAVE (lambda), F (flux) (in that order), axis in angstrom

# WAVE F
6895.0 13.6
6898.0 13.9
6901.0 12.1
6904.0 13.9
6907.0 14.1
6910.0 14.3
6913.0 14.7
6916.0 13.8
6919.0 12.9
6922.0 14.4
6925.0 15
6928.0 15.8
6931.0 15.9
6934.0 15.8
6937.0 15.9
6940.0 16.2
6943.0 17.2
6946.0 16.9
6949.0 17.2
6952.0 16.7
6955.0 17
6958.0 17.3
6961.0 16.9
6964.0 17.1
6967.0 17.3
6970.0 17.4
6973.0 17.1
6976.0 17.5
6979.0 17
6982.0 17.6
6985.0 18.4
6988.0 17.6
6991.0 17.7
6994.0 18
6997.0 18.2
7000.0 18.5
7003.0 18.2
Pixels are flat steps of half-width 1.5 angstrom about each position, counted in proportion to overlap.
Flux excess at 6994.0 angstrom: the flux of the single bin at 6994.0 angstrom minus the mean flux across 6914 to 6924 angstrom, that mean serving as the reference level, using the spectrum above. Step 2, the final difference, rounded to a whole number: 4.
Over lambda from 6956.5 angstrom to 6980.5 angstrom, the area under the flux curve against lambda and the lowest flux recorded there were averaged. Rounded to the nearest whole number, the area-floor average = 215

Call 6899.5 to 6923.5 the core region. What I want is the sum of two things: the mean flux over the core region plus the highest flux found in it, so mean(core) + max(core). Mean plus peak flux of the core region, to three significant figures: 28.5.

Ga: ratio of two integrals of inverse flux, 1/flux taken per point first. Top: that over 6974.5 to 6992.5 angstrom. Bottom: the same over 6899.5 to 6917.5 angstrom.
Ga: 0.78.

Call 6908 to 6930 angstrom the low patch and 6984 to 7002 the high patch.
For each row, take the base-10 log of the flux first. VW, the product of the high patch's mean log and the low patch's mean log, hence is 1.46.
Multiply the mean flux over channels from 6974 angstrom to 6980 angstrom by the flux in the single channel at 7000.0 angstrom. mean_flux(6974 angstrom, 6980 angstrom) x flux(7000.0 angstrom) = 319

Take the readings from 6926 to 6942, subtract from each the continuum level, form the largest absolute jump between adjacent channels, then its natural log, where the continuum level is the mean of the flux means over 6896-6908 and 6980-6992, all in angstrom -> -1.2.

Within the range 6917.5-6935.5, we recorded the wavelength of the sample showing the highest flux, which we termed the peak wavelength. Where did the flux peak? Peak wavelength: 6931.0 angstrom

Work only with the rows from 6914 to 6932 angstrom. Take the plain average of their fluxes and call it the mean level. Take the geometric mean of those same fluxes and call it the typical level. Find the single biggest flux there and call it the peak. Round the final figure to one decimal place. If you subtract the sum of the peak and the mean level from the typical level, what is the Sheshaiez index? -15.9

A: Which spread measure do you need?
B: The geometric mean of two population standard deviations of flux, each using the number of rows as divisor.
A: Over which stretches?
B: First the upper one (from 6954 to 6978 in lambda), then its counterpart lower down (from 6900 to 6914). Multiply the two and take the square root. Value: 0.42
